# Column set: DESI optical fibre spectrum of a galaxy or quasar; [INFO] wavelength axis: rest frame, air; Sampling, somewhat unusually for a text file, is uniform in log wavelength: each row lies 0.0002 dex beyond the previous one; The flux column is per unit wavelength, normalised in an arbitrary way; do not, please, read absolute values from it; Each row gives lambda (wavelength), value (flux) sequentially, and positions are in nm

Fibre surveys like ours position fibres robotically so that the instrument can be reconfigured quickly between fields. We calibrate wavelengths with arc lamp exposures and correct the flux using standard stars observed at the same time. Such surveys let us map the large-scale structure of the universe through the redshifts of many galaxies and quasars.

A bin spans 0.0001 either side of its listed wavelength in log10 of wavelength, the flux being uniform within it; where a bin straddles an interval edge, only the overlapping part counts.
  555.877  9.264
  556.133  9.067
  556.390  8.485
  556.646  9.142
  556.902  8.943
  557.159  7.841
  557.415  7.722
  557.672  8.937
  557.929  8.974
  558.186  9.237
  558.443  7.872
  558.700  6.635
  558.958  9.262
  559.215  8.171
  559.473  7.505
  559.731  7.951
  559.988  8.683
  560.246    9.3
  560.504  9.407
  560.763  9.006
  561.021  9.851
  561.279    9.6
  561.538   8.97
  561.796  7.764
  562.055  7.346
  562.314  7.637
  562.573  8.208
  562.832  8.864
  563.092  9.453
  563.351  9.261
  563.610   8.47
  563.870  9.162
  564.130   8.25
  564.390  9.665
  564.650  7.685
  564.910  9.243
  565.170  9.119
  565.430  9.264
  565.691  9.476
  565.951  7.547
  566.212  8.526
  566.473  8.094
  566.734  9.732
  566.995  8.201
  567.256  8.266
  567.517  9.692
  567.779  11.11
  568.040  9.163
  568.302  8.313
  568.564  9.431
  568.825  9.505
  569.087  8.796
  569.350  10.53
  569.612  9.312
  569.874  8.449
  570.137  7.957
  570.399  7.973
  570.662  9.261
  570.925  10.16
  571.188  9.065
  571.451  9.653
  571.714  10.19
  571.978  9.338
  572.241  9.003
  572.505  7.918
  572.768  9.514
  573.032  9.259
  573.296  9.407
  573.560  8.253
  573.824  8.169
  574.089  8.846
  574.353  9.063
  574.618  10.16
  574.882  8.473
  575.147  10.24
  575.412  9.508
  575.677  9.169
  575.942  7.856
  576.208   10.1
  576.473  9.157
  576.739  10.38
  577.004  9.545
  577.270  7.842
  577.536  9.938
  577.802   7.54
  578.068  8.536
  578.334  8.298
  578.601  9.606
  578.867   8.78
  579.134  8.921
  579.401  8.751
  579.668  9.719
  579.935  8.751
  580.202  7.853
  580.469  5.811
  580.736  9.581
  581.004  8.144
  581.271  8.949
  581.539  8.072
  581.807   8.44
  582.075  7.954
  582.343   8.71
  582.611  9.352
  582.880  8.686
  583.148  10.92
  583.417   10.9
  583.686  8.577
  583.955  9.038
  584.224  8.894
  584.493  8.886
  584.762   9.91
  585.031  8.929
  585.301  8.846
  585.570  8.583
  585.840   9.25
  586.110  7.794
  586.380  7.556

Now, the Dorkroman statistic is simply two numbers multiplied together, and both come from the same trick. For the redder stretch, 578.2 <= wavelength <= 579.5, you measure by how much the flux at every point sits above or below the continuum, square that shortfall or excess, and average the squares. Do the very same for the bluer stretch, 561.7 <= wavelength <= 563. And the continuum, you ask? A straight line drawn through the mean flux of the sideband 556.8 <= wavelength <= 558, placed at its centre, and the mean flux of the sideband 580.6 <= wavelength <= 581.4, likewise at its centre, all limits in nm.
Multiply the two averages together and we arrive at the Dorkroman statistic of 0.11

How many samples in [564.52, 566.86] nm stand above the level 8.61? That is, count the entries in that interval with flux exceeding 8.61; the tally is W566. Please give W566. 5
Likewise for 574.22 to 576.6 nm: 7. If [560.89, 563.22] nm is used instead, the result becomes 5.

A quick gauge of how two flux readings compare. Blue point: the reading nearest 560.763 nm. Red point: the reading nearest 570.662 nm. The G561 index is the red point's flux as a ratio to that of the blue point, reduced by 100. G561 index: -99.0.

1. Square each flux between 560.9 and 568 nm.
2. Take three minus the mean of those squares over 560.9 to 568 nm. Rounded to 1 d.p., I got -75.8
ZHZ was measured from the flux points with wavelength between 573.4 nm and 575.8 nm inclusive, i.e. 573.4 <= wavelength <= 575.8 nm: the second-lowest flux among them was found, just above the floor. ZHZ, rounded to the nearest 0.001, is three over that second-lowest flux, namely 0.364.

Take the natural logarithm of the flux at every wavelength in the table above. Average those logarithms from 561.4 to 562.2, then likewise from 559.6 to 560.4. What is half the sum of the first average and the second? 2.12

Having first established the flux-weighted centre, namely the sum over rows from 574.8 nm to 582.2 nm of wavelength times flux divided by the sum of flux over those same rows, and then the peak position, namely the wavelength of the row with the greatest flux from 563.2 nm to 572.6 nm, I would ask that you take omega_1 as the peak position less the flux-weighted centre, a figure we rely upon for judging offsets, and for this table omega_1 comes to -10.60 nm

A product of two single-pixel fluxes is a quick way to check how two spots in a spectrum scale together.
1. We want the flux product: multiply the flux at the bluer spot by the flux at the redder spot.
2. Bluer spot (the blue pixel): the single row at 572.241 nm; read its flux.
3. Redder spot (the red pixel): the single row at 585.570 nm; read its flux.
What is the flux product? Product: 77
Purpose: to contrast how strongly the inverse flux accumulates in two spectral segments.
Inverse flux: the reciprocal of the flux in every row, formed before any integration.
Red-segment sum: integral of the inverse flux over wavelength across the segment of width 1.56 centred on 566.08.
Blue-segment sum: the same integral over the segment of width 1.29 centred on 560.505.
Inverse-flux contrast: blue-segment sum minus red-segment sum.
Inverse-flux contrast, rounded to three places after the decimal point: -0.040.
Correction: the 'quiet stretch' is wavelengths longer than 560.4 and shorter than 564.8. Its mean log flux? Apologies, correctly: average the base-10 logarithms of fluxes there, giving 0.940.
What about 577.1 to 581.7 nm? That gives 0.928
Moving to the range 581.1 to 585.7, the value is 0.954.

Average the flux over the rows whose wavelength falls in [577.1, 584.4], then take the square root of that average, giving 2.96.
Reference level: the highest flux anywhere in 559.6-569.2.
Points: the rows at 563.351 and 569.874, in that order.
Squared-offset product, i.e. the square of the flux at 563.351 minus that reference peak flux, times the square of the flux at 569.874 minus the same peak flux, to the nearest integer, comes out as 24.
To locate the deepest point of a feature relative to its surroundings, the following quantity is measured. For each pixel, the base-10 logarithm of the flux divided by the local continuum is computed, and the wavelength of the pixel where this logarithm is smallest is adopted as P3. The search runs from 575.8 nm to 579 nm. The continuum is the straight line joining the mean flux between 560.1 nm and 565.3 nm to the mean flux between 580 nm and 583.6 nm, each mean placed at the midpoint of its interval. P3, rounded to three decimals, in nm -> 577.802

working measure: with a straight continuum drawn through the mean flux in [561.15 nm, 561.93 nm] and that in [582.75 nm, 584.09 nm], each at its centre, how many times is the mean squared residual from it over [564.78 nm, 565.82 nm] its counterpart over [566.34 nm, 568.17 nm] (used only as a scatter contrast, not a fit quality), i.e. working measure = 0.1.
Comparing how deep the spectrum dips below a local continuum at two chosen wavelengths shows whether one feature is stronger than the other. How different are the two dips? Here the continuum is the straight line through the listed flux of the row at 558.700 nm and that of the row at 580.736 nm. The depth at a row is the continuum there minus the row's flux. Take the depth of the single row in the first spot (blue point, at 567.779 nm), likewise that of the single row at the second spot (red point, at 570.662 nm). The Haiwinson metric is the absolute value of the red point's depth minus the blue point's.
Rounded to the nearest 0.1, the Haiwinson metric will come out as 2.2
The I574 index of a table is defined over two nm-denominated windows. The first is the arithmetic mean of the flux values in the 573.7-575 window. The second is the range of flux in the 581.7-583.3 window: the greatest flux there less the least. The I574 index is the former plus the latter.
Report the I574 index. 11.9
